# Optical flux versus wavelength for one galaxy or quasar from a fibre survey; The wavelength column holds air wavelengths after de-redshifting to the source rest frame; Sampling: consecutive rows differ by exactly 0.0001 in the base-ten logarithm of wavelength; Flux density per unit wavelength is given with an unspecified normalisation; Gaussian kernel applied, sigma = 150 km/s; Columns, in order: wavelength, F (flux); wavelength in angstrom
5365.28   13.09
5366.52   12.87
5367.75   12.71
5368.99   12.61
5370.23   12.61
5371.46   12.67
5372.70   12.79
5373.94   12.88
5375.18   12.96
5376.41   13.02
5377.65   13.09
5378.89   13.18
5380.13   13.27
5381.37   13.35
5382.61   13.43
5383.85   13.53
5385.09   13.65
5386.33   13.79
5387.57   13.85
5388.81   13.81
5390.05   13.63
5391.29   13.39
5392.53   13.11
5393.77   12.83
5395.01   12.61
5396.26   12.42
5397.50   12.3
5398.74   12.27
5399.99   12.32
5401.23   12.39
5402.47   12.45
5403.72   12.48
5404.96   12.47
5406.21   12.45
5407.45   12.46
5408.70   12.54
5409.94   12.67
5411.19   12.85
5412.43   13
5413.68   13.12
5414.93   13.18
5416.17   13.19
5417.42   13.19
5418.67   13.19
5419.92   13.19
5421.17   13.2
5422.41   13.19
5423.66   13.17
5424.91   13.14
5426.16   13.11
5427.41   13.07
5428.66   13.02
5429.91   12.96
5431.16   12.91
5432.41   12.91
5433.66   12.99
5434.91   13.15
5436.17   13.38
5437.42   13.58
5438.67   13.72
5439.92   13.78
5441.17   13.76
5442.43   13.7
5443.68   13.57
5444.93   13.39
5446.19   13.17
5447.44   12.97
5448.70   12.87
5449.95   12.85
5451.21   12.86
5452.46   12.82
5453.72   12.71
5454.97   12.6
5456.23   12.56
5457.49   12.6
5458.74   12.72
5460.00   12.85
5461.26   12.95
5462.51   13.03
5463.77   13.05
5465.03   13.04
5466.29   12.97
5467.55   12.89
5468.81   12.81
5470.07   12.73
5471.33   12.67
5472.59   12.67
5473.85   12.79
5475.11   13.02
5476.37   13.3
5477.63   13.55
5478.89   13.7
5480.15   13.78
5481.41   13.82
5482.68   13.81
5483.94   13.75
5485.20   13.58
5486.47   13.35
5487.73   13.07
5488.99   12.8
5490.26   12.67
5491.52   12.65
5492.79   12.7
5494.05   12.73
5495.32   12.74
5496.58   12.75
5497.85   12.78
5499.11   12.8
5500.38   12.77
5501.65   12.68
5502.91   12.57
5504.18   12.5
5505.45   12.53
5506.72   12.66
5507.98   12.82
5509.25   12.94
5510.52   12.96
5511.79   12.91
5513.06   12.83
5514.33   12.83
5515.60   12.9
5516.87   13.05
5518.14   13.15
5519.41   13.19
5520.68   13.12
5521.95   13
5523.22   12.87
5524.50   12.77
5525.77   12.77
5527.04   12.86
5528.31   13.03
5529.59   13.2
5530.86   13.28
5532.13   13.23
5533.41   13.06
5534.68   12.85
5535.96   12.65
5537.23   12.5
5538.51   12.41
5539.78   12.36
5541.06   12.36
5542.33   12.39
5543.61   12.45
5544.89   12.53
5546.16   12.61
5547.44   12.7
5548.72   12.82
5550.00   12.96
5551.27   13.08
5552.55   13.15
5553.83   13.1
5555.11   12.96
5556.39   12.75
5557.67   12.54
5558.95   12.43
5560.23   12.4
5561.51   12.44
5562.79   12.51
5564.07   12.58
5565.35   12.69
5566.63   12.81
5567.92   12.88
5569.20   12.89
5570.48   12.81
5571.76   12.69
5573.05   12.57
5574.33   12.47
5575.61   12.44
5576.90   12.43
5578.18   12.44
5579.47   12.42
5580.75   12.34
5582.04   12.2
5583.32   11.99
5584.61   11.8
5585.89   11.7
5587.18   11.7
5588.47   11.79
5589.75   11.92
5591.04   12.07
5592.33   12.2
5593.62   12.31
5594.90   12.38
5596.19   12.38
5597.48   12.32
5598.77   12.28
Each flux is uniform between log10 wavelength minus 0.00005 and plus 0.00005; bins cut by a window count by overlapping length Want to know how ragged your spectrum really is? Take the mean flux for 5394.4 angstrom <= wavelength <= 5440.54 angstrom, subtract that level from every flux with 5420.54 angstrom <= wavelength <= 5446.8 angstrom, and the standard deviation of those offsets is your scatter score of 0.29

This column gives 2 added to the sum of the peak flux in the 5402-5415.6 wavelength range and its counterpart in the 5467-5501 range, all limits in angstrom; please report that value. 29.0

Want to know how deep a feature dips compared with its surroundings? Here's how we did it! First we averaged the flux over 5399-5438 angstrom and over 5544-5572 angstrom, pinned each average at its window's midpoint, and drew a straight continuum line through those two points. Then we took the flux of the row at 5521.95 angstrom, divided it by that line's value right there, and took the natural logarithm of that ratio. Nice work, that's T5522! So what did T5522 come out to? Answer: 0.016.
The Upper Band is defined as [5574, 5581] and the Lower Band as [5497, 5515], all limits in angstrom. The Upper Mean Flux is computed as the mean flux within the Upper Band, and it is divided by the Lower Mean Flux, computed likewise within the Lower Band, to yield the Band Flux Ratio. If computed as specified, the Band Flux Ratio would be 0.97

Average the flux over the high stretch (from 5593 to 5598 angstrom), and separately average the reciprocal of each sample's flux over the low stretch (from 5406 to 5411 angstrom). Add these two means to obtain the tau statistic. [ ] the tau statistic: 12.4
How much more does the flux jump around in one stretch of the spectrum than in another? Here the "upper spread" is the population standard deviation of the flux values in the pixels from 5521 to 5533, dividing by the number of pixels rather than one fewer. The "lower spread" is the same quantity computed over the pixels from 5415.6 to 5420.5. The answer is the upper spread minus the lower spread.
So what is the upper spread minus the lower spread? 0.19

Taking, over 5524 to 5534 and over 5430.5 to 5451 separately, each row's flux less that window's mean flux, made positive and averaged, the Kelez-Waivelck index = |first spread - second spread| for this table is 0.15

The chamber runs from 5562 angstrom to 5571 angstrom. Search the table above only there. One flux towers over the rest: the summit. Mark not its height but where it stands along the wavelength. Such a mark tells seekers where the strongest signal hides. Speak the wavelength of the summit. 5569.20 angstrom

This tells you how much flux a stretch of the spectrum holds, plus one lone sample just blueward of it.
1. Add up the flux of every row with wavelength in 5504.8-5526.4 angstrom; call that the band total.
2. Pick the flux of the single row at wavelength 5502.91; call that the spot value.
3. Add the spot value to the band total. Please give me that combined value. 232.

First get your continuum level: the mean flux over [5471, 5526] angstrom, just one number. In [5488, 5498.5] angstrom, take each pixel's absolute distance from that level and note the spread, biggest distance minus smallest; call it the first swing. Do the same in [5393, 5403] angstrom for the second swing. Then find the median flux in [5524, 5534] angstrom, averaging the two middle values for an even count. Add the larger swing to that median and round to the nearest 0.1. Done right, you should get 13.6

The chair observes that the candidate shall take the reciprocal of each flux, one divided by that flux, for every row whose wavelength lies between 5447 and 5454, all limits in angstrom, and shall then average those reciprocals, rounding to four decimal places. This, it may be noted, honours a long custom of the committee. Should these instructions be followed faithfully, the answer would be 0.0778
